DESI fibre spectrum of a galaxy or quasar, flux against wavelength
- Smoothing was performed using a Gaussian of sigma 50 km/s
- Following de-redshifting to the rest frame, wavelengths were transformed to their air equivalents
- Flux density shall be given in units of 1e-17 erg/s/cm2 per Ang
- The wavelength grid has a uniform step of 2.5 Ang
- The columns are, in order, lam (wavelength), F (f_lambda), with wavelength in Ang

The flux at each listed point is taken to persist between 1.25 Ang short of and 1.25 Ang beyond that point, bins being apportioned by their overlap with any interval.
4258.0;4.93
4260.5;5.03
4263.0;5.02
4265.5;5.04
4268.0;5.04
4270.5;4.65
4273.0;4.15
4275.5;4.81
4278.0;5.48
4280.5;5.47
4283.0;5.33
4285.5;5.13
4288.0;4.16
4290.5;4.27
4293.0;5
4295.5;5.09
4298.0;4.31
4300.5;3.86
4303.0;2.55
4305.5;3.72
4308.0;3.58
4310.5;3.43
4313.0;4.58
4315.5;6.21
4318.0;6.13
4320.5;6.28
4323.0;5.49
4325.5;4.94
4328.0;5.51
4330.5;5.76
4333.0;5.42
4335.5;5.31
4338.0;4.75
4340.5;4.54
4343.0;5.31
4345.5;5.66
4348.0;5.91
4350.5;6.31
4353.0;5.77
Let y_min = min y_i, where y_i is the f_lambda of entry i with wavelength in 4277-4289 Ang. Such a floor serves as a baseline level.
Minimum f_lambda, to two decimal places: 4.16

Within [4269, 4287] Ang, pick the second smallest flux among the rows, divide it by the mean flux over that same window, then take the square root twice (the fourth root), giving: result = 0.982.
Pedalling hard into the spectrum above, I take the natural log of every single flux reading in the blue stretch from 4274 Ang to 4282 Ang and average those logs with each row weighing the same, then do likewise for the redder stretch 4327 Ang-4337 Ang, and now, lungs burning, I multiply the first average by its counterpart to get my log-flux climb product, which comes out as 2.8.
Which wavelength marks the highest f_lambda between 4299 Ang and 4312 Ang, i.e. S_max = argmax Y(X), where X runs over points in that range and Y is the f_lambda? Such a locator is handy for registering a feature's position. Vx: 4300.5 Ang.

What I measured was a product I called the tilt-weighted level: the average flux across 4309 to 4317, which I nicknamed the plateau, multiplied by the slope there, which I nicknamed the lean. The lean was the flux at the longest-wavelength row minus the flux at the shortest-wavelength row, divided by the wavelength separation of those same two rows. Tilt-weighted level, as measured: 2.6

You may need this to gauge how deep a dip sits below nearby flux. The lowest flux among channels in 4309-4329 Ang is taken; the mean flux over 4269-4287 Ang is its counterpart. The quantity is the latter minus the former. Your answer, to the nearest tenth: 1.6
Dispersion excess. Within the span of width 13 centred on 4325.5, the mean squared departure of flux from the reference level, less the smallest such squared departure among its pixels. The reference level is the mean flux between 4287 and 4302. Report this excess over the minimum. 1.3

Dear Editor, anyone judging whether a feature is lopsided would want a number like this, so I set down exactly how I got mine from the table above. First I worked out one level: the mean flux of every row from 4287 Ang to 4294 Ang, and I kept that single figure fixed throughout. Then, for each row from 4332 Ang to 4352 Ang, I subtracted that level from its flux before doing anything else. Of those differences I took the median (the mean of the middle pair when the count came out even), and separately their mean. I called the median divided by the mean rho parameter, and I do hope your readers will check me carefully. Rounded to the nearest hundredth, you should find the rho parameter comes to 0.96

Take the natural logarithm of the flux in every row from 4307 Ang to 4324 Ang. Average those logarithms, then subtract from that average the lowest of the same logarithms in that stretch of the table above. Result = 0.37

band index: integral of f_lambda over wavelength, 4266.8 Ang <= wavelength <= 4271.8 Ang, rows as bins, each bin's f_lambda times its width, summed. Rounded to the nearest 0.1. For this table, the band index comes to 24.2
